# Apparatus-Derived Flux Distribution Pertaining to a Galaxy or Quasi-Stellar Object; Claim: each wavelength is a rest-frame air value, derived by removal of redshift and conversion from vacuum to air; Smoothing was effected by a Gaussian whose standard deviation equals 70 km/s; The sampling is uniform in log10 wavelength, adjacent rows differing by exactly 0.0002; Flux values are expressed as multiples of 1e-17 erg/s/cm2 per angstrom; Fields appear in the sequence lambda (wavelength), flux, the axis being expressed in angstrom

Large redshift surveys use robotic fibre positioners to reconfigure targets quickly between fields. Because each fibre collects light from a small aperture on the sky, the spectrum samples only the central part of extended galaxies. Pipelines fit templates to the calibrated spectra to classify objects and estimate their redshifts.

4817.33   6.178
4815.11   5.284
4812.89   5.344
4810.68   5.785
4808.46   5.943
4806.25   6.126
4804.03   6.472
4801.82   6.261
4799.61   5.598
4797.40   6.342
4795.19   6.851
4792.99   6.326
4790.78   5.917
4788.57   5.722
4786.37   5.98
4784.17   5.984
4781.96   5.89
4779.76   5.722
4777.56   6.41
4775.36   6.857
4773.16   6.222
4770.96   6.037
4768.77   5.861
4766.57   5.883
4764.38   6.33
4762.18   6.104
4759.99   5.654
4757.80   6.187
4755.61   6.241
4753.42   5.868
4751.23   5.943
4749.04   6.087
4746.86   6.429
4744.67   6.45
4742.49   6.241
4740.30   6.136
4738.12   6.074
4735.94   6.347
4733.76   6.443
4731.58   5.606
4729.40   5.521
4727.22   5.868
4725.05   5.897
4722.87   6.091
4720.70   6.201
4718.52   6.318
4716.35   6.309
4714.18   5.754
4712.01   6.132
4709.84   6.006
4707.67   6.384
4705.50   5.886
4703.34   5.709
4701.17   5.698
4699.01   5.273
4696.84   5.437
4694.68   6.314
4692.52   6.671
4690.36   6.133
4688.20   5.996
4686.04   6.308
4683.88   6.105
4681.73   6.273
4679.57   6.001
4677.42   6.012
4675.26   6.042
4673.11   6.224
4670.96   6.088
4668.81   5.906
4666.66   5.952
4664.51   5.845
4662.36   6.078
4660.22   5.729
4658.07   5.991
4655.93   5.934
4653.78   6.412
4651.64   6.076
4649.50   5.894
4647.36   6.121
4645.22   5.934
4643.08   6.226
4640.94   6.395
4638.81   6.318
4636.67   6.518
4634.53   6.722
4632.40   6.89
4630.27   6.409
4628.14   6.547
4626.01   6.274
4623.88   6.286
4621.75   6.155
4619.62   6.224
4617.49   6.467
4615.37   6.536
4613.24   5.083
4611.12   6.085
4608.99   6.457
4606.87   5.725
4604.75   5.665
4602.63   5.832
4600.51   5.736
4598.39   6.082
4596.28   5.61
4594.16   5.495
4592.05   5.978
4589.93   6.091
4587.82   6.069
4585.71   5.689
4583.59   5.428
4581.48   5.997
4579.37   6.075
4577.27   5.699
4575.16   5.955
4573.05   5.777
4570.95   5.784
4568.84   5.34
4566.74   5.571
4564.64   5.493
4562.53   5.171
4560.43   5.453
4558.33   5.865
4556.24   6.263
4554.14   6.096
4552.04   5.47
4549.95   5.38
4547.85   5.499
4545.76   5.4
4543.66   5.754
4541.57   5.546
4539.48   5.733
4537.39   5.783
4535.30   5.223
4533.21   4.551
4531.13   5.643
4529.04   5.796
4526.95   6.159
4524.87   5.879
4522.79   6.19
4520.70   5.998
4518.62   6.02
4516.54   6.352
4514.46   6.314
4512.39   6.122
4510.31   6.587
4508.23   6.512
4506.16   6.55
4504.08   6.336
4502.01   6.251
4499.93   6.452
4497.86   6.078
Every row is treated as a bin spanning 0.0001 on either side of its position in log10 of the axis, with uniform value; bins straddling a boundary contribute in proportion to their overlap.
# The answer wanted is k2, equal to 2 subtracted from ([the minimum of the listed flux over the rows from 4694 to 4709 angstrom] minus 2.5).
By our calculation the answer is 0.8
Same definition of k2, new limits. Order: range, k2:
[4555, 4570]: 0.7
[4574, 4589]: 0.9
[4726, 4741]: 1.0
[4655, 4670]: 1.2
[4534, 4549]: 0.7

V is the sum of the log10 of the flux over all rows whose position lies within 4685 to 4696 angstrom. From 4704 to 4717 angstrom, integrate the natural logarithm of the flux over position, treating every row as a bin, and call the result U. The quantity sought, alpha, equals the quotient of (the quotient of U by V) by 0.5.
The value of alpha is 12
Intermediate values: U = 23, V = 4.0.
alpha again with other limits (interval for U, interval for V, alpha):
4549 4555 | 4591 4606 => 4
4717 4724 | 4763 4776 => 5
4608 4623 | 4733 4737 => 34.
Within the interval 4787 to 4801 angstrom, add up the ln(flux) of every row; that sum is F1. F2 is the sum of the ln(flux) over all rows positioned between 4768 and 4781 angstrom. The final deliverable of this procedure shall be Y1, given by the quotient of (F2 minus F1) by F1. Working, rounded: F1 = 10.9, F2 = 10.9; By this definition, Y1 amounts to 0.01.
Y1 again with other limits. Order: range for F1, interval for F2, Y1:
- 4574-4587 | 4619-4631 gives 0.05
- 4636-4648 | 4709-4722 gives -0.01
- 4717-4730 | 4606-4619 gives 0.01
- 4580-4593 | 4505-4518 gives 0.05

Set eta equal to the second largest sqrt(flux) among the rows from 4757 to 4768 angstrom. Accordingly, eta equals 2.49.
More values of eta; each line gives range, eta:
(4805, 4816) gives 2.44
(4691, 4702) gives 2.51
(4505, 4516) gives 2.56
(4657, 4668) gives 2.45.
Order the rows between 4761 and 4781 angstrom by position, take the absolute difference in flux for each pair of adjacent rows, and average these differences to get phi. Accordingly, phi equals 0.35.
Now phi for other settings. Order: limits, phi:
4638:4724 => 0.24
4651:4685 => 0.19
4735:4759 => 0.17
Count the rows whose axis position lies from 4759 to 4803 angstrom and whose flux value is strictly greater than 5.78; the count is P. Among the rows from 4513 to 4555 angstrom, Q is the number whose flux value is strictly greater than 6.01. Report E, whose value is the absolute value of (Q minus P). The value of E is 10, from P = 16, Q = 6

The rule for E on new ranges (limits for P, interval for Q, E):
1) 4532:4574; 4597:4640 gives 10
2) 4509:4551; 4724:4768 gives 1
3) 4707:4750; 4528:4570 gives 15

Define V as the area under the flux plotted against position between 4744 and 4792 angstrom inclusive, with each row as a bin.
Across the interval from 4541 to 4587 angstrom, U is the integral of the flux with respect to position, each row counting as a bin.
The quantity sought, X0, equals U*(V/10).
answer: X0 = 7610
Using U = 261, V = 292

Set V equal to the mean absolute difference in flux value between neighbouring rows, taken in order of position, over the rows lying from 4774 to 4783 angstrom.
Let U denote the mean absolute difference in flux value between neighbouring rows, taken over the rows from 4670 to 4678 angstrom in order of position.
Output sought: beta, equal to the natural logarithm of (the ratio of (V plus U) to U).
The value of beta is 1.6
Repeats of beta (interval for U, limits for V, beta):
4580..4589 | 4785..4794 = 0.5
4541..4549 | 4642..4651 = 0.7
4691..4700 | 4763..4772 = 0.4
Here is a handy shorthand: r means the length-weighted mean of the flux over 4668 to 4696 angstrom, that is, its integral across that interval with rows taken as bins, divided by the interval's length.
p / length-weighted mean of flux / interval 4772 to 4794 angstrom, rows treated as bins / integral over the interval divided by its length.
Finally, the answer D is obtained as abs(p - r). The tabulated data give 0.06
